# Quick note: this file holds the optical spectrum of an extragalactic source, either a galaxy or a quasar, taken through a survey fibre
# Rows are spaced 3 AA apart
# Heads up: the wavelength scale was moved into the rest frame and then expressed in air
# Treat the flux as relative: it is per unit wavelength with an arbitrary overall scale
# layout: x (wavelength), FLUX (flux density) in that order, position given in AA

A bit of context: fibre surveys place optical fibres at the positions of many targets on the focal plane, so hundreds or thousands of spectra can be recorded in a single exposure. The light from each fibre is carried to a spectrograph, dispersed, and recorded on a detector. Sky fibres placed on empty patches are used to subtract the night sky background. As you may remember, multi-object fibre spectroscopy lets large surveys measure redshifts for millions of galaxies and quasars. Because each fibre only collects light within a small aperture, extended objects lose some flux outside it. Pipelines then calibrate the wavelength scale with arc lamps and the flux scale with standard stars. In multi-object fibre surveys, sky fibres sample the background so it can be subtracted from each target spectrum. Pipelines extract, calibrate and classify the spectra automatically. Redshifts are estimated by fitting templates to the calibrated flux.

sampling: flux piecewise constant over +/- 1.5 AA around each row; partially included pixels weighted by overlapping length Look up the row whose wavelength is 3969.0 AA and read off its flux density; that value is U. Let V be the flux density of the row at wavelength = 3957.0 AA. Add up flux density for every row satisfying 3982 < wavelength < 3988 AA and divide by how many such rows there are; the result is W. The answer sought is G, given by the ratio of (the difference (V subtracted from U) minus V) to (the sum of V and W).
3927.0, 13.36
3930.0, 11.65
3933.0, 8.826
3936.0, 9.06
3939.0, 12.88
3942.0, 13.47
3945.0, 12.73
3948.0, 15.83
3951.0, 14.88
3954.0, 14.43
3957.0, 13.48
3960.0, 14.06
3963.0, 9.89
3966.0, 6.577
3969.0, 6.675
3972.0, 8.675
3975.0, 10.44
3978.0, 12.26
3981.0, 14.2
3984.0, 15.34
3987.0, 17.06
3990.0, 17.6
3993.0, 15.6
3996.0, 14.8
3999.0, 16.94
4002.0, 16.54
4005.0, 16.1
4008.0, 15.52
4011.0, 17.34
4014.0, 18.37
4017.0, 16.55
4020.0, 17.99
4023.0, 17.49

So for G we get -0.7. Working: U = 6.675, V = 13.48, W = 16.2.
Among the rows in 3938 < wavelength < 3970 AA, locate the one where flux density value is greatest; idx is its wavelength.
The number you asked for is 3948.0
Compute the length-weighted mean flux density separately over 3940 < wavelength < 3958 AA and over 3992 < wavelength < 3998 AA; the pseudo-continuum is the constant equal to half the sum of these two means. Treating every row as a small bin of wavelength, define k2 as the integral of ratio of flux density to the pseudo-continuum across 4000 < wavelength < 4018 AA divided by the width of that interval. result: 1.1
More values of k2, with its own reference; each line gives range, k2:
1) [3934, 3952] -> 0.9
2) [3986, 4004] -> 1.1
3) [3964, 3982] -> 0.7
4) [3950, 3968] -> 0.8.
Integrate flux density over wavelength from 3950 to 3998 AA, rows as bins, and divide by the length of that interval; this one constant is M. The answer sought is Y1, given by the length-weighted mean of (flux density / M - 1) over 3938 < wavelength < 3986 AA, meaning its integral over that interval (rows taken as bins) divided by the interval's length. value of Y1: -0.05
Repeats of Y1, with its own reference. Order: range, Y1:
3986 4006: 0.27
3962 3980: -0.29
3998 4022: 0.31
